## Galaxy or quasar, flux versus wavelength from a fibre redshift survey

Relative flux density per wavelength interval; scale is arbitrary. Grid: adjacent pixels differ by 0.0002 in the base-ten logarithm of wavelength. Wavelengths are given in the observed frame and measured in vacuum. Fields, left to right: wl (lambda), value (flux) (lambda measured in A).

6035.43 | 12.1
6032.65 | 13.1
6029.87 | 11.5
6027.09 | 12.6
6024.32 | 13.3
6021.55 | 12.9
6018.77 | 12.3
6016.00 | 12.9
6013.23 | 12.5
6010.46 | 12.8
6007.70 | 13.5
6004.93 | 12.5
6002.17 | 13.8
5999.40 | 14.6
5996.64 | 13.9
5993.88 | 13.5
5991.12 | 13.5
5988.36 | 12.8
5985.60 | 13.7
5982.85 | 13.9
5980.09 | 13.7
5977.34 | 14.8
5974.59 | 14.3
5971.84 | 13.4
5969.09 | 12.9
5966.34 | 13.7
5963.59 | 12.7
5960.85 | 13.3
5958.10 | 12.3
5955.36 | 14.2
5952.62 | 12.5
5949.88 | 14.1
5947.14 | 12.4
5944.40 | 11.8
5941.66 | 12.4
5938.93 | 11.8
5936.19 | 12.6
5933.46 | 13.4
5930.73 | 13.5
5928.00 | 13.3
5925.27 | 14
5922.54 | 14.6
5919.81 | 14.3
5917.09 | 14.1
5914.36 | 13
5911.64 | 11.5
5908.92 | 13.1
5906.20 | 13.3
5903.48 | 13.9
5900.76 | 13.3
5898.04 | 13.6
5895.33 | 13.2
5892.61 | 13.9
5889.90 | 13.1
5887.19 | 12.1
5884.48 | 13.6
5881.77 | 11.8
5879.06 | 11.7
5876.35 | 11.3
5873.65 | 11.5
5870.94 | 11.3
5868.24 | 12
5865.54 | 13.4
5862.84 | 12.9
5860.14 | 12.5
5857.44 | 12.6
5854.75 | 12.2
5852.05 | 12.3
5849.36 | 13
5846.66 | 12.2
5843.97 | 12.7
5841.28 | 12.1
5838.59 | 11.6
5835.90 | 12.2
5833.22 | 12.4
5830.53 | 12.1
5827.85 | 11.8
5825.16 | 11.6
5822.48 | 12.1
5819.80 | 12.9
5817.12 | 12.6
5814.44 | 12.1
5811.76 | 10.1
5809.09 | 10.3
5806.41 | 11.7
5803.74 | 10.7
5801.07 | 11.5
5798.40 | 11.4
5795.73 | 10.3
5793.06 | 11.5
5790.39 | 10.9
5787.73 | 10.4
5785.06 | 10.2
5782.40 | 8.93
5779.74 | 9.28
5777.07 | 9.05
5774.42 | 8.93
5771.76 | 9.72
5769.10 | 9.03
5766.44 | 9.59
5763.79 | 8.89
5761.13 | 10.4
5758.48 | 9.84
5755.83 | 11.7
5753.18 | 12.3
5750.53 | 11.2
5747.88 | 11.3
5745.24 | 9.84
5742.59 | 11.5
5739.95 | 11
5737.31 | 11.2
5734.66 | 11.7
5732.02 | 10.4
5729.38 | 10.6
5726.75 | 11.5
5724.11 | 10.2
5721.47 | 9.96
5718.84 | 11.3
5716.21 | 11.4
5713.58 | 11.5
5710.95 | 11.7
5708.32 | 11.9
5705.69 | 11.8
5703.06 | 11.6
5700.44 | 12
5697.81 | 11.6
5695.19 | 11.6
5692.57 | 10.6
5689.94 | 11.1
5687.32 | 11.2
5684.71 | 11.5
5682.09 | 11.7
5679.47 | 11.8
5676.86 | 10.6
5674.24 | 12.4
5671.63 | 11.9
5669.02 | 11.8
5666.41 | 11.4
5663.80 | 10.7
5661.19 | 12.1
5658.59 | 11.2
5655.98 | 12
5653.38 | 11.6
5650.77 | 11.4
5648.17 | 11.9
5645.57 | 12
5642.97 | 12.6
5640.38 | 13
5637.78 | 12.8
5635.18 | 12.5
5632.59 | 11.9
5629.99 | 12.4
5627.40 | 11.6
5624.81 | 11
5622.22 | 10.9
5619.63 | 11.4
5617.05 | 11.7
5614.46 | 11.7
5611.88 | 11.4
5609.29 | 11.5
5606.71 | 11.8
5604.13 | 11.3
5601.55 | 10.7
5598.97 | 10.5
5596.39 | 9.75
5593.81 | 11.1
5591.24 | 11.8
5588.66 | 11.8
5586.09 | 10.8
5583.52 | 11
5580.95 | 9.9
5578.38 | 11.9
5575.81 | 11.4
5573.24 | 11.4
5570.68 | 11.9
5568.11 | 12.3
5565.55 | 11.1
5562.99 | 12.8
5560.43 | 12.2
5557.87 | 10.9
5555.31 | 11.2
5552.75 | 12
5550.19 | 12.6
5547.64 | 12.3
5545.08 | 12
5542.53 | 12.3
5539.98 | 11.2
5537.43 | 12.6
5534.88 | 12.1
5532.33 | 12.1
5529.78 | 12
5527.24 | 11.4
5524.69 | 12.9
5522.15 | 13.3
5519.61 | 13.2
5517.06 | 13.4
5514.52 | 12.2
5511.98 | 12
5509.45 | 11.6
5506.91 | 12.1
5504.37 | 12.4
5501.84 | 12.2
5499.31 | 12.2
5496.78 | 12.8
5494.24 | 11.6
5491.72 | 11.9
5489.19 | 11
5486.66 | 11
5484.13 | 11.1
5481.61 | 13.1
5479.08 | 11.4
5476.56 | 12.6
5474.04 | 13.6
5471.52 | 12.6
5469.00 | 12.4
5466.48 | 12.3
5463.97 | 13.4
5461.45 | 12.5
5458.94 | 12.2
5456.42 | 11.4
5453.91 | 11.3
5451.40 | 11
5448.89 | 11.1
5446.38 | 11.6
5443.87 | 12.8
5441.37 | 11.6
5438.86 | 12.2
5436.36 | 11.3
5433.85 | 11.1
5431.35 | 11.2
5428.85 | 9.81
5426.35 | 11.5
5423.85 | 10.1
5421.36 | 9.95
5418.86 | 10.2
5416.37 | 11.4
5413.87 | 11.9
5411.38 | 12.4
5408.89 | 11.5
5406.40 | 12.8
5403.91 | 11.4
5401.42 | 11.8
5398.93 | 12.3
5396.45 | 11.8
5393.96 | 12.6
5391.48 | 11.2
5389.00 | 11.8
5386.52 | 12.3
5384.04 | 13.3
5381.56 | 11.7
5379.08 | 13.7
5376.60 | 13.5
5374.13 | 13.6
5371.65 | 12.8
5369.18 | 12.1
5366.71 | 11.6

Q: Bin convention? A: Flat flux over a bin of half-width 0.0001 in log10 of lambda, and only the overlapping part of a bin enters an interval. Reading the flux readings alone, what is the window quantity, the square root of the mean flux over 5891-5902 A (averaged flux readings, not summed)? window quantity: 3.67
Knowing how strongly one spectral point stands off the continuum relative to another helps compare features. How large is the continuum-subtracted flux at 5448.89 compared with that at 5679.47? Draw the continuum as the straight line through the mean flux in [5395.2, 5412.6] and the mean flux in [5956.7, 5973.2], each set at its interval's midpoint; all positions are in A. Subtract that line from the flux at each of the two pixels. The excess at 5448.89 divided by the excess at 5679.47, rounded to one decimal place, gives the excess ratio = 1.4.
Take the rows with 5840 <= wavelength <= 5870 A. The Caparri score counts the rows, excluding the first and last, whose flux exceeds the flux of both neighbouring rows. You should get 4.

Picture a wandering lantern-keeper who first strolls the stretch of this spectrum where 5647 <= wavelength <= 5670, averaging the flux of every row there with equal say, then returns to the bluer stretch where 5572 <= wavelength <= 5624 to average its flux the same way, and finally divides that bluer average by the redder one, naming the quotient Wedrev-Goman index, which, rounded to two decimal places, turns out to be 0.97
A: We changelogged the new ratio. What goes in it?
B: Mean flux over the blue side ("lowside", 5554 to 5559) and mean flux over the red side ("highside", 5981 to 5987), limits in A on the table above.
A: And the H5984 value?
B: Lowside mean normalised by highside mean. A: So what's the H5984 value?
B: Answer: 0.80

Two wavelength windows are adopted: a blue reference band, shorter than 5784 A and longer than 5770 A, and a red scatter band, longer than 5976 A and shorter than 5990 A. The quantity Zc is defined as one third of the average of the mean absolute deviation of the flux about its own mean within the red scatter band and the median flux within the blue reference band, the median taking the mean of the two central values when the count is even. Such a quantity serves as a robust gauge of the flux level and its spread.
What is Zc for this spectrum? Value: 1.58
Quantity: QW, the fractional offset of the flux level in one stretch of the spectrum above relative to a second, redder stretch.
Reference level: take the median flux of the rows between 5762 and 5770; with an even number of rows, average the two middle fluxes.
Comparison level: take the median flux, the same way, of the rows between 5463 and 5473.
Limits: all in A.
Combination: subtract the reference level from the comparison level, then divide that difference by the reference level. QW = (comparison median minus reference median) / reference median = 0.38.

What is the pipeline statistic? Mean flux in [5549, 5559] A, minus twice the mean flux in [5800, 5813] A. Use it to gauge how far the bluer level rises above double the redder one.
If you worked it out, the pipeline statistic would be -10.0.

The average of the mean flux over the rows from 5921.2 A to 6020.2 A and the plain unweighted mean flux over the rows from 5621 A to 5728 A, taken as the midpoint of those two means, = 12.4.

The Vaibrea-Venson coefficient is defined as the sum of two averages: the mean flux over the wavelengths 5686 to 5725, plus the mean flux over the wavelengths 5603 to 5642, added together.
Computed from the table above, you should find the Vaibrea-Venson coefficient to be 23.1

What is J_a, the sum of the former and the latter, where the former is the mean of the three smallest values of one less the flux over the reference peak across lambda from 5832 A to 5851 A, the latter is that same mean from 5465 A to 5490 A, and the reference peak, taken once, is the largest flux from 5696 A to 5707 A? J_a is -0.15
